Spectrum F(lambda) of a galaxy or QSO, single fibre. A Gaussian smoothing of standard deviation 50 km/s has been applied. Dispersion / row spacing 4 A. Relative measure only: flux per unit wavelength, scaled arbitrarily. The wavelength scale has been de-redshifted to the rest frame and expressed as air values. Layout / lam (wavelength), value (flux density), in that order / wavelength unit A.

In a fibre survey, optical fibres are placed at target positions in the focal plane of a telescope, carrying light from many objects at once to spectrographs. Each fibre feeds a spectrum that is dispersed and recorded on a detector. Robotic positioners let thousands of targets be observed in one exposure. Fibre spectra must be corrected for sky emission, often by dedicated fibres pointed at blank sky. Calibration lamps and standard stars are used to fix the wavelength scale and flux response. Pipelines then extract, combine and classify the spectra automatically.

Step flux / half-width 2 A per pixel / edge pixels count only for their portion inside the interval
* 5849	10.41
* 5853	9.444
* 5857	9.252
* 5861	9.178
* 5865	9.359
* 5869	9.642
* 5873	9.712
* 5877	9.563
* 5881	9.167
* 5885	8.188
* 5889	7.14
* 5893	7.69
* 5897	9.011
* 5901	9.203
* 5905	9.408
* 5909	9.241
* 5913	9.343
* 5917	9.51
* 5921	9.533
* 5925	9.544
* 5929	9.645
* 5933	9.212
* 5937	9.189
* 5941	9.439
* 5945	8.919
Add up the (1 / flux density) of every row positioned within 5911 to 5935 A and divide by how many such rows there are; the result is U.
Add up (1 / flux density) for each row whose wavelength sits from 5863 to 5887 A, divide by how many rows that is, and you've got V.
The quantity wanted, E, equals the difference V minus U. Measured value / 0.003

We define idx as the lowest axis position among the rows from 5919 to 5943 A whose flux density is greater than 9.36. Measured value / 5921 A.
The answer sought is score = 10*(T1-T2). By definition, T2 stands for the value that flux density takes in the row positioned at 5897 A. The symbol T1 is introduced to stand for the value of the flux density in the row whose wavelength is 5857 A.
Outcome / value 2.4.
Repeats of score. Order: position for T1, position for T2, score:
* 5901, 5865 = -1.6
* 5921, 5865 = 1.7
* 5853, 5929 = -2.0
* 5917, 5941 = 0.7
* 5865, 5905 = -0.5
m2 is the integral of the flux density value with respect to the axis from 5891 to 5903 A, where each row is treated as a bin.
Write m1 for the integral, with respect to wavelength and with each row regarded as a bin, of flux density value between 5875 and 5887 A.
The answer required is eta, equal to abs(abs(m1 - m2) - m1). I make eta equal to 104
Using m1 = 108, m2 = 104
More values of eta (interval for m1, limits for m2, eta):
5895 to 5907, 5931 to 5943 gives 110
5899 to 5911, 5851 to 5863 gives 111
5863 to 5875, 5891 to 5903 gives 104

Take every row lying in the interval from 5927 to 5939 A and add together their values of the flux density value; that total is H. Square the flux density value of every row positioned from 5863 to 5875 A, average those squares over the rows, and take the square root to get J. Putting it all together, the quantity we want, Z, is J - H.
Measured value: -18.5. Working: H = 28.0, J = 9.6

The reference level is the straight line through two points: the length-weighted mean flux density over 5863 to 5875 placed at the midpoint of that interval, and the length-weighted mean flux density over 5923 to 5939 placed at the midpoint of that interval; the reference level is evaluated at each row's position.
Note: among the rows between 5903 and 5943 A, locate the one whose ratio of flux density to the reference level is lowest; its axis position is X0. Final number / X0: 5909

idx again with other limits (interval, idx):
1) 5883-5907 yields 5905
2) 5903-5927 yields 5905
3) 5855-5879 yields 5869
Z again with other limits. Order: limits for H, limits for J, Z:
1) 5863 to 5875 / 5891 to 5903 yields -20.1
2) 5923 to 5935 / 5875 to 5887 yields -19.4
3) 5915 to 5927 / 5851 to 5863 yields -19.3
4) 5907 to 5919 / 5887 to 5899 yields -20.1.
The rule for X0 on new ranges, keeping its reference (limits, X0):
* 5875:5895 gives 5889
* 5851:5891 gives 5889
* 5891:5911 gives 5893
